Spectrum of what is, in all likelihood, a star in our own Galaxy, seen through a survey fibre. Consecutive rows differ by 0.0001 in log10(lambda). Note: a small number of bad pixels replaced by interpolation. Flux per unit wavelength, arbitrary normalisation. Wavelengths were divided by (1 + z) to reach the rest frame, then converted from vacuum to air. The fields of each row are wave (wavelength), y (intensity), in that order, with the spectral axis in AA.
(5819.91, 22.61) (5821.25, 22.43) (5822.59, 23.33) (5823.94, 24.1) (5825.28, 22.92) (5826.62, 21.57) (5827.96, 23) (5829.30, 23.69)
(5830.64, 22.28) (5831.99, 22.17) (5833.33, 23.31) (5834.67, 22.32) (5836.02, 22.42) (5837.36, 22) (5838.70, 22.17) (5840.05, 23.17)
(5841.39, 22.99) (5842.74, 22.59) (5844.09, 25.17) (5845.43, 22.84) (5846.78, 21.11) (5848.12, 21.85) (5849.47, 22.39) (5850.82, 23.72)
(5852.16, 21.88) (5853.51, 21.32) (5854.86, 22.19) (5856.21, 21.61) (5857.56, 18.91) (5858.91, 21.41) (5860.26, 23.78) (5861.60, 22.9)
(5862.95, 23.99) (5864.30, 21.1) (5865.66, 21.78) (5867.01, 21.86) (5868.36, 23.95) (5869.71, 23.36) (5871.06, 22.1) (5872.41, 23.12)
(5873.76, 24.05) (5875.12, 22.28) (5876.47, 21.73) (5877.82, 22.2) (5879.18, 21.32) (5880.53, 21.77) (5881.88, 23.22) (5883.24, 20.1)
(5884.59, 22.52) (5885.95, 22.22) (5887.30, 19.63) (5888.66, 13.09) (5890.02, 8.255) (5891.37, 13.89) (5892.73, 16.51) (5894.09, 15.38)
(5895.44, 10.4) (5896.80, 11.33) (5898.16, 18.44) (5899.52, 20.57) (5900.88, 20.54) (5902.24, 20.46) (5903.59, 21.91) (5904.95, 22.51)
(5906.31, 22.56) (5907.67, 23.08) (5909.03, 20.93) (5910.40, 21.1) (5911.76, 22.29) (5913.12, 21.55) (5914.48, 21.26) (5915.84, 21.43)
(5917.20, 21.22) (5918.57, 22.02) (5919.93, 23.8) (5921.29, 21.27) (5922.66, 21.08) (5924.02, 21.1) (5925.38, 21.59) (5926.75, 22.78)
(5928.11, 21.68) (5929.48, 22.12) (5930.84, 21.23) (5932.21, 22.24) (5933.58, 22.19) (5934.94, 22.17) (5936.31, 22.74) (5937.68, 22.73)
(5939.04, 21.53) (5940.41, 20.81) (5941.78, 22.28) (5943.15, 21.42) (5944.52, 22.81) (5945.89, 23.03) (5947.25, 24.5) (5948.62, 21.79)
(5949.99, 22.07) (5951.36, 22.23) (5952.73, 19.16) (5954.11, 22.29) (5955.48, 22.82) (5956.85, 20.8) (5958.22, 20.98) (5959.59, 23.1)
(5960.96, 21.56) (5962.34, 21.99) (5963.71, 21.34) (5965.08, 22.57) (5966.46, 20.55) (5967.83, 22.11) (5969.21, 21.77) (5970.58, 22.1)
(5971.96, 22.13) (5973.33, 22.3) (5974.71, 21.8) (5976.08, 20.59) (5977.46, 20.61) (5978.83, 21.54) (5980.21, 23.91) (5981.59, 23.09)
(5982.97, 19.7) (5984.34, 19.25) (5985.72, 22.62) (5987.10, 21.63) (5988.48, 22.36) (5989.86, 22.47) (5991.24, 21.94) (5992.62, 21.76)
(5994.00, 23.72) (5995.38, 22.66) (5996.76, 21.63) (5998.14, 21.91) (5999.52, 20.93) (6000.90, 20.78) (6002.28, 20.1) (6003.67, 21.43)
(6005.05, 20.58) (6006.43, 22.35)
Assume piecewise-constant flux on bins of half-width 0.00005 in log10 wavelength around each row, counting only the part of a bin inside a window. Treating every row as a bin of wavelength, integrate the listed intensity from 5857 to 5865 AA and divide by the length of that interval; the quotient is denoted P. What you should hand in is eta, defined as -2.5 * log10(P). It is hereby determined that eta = -3.36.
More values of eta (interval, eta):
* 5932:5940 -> -3.37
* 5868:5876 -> -3.41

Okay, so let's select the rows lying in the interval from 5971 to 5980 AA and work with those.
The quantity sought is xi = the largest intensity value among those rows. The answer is 22.3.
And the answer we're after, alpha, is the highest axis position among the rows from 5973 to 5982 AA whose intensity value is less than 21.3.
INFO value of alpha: 5977.46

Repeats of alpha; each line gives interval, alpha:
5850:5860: 5857.56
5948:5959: 5958.22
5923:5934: 5930.84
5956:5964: 5958.22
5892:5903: 5902.24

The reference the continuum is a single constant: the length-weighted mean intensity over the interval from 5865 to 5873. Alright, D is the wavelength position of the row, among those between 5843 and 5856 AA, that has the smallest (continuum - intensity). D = 5844.09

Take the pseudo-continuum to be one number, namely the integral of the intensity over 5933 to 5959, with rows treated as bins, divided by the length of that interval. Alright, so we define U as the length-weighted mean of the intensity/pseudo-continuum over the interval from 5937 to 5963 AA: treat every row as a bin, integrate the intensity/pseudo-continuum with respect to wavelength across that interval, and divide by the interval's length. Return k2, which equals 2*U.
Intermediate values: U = 1.00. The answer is 2.00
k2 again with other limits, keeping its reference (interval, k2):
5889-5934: 1.81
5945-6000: 1.99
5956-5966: 1.98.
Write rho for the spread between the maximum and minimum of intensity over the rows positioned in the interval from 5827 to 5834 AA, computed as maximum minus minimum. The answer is 1.5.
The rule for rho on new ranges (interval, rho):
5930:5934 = 1.0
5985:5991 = 1.0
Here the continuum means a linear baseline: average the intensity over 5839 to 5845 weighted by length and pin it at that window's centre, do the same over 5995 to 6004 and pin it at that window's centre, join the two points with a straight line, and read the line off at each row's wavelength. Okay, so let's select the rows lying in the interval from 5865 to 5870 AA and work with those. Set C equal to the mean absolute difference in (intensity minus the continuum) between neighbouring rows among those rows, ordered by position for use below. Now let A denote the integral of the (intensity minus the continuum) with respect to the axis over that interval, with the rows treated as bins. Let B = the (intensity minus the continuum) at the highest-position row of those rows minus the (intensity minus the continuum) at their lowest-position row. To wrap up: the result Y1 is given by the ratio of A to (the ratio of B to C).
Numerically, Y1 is -1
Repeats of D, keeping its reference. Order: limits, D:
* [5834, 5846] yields 5844.09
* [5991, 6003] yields 5994.00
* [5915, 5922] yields 5919.93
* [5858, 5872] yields 5862.95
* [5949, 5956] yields 5955.48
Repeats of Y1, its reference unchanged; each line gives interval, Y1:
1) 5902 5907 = -1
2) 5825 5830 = -5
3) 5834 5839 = 15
